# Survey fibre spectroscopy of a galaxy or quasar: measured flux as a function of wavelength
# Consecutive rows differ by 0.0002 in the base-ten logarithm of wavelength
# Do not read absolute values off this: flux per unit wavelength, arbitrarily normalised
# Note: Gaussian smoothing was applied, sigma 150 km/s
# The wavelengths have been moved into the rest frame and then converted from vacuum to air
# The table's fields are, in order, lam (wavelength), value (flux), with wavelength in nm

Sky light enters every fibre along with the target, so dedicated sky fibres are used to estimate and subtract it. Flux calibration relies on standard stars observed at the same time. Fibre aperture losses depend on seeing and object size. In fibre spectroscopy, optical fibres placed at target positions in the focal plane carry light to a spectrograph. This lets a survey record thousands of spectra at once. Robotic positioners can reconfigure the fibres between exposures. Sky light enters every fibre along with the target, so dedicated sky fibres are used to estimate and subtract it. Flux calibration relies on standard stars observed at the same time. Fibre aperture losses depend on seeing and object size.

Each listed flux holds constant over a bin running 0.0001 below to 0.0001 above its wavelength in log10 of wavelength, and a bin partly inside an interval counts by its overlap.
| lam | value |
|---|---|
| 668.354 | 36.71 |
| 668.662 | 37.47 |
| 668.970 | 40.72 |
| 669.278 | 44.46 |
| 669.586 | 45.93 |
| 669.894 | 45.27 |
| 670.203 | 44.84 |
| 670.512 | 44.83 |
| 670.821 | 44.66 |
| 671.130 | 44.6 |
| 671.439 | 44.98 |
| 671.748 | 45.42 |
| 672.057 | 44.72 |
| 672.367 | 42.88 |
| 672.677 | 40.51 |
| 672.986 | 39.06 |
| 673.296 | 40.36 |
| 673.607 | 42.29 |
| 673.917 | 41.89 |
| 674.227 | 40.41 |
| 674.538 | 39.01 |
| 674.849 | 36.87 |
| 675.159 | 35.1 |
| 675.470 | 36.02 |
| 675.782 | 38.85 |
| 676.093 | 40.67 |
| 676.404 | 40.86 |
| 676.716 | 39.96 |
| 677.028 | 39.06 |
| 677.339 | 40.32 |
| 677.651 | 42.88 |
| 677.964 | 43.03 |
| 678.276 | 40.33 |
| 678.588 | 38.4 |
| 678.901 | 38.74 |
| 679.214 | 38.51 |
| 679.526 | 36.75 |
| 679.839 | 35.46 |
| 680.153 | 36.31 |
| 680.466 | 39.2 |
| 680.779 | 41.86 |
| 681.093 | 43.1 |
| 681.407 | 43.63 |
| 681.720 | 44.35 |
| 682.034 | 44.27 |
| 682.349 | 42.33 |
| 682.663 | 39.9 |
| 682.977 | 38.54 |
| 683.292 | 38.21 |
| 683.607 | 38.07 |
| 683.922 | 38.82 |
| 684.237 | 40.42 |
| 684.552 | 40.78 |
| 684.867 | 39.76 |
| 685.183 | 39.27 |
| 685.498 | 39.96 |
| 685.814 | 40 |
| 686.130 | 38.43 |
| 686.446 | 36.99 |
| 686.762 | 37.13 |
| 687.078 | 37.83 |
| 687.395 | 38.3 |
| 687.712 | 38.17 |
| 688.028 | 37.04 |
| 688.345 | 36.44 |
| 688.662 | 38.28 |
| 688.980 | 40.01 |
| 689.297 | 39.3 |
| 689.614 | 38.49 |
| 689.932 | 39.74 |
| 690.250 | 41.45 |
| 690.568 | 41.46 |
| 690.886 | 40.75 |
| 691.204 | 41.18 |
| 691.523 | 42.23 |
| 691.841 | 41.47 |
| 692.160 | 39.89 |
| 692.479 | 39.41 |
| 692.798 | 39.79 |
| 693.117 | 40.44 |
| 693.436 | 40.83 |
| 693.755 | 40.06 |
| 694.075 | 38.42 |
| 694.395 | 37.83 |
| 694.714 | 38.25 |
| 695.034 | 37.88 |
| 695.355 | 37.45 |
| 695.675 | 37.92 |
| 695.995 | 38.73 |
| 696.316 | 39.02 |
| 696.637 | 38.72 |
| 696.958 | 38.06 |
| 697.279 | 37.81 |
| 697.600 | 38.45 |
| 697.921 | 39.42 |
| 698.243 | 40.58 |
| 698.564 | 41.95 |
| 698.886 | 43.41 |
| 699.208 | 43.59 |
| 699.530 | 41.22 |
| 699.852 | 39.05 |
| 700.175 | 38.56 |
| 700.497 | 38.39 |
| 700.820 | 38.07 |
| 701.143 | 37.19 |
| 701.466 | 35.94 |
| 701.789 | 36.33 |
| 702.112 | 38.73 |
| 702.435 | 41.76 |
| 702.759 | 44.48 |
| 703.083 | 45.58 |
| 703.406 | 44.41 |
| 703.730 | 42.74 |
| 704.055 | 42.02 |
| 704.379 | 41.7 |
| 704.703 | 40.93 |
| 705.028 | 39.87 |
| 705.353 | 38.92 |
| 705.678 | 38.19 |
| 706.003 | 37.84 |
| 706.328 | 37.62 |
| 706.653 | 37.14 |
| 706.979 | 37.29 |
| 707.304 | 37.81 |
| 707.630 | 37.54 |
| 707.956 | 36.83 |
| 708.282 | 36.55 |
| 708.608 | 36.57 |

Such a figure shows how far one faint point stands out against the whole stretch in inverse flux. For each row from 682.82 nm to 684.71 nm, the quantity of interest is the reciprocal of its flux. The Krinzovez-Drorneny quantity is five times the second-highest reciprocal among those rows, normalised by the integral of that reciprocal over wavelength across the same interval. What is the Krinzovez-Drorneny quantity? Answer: 2.71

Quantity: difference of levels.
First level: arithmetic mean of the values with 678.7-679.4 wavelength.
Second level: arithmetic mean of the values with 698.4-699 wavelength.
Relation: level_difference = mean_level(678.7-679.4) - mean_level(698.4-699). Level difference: -4.1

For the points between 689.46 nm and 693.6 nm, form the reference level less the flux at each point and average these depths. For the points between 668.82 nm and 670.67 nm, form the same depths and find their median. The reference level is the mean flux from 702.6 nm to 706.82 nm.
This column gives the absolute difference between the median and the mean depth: 4.3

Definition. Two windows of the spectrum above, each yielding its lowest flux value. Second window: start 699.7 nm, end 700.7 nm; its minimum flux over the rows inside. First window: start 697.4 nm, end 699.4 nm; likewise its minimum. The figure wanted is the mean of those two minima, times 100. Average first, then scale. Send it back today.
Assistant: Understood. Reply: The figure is 3842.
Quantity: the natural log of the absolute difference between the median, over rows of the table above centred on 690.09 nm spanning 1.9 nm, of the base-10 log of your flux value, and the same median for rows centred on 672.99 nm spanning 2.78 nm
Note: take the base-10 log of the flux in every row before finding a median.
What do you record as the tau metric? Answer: -4.0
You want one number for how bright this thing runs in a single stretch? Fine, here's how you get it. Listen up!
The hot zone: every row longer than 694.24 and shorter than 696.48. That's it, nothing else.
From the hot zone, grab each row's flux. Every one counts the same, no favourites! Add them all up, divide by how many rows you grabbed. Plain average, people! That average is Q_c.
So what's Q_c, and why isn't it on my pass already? 38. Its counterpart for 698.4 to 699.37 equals 43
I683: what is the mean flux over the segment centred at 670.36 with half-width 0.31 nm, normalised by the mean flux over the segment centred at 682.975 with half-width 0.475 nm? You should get 1.15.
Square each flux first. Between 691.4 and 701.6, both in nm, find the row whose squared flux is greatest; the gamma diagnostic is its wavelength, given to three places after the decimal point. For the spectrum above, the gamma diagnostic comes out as 699.208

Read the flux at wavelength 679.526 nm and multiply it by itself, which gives 1351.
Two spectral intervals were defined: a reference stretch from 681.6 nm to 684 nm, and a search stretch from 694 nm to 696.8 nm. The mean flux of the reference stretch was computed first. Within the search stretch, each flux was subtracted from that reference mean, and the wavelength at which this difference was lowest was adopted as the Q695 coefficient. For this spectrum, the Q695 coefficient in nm 696.316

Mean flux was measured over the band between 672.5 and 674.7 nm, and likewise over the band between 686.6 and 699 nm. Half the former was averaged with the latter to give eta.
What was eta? 29.8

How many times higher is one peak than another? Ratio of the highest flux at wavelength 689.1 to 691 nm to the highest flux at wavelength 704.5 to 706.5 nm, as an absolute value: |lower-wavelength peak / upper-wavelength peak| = 1.01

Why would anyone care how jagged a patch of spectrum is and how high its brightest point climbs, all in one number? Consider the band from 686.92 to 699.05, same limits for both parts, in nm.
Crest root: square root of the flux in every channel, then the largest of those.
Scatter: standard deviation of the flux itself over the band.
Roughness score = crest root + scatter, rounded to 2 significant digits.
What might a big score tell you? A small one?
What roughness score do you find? 8.2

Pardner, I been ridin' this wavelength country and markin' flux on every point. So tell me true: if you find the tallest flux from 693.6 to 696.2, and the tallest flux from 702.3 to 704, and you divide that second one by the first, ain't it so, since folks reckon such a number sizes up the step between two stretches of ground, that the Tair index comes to 1.14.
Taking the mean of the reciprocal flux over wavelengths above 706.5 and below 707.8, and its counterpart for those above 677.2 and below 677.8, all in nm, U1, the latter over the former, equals 0.90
